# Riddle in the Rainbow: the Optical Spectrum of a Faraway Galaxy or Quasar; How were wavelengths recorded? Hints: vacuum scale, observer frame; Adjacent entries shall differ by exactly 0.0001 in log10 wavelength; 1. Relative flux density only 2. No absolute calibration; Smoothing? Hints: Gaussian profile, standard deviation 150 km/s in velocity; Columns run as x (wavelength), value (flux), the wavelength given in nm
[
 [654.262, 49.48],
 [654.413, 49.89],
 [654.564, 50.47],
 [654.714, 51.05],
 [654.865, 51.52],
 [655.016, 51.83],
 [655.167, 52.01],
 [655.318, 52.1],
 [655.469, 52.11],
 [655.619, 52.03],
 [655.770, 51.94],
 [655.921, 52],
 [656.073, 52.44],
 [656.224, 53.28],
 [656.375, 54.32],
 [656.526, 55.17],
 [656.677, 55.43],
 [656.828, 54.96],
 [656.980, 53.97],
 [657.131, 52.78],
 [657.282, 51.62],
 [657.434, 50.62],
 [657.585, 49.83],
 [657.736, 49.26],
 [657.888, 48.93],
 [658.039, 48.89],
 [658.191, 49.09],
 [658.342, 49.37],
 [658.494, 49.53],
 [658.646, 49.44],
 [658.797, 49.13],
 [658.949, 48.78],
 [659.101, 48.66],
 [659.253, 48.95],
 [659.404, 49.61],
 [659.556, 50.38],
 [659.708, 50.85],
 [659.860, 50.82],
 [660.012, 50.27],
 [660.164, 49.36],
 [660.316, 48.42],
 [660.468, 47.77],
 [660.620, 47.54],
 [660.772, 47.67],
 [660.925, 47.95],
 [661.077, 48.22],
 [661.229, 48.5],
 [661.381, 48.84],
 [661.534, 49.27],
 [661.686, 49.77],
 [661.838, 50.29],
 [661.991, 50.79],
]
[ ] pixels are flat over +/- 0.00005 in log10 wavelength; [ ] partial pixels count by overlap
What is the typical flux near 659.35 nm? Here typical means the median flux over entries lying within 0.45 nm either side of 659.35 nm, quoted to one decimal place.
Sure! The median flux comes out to 49.3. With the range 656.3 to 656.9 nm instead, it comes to 55.1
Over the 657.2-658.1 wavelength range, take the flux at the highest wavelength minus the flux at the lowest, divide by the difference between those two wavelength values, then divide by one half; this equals -7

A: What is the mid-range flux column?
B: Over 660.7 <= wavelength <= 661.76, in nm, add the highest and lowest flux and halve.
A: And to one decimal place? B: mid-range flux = 48.7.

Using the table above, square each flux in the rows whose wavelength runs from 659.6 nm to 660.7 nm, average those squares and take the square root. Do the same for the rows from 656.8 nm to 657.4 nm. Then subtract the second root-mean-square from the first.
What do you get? -4.0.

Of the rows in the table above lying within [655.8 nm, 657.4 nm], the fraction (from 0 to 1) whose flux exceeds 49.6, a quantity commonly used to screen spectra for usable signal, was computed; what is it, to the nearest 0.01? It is 1.00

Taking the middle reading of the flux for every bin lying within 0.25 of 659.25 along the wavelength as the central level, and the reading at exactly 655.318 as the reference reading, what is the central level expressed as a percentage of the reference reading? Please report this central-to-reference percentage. 94.0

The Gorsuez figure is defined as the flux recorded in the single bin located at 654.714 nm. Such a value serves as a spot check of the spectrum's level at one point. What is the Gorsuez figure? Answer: 51.05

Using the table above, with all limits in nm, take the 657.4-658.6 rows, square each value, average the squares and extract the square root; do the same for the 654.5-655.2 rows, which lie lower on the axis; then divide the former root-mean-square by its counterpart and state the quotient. 0.962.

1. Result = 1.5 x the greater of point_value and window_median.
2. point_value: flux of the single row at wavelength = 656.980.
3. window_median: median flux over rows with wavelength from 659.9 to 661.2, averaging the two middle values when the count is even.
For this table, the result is 81.0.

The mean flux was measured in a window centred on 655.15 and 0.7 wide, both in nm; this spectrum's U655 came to 51.9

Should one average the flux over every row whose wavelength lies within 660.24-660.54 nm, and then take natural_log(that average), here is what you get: 3.87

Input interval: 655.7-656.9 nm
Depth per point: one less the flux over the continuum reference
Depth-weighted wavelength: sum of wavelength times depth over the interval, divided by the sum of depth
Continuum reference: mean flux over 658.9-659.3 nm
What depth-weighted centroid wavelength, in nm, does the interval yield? 656.39 nm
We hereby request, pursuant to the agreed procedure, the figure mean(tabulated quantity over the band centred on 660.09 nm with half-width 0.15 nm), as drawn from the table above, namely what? 49.8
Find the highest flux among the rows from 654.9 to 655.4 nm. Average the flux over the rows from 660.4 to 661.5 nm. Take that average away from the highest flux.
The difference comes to 4.0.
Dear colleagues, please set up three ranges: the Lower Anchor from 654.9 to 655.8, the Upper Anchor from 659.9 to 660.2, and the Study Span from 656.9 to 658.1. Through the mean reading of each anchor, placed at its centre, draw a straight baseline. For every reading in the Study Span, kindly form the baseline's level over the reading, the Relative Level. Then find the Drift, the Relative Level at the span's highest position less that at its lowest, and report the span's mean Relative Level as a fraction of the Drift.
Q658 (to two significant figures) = 11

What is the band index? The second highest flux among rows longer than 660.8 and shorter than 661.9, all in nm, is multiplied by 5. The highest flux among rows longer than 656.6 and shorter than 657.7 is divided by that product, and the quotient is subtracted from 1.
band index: 0.777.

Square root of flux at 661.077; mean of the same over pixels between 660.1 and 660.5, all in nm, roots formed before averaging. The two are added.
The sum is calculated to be 13.9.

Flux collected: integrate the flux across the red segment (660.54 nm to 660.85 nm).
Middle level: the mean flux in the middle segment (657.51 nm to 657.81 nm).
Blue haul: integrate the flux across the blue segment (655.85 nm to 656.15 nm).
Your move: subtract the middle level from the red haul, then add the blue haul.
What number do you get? -19.3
